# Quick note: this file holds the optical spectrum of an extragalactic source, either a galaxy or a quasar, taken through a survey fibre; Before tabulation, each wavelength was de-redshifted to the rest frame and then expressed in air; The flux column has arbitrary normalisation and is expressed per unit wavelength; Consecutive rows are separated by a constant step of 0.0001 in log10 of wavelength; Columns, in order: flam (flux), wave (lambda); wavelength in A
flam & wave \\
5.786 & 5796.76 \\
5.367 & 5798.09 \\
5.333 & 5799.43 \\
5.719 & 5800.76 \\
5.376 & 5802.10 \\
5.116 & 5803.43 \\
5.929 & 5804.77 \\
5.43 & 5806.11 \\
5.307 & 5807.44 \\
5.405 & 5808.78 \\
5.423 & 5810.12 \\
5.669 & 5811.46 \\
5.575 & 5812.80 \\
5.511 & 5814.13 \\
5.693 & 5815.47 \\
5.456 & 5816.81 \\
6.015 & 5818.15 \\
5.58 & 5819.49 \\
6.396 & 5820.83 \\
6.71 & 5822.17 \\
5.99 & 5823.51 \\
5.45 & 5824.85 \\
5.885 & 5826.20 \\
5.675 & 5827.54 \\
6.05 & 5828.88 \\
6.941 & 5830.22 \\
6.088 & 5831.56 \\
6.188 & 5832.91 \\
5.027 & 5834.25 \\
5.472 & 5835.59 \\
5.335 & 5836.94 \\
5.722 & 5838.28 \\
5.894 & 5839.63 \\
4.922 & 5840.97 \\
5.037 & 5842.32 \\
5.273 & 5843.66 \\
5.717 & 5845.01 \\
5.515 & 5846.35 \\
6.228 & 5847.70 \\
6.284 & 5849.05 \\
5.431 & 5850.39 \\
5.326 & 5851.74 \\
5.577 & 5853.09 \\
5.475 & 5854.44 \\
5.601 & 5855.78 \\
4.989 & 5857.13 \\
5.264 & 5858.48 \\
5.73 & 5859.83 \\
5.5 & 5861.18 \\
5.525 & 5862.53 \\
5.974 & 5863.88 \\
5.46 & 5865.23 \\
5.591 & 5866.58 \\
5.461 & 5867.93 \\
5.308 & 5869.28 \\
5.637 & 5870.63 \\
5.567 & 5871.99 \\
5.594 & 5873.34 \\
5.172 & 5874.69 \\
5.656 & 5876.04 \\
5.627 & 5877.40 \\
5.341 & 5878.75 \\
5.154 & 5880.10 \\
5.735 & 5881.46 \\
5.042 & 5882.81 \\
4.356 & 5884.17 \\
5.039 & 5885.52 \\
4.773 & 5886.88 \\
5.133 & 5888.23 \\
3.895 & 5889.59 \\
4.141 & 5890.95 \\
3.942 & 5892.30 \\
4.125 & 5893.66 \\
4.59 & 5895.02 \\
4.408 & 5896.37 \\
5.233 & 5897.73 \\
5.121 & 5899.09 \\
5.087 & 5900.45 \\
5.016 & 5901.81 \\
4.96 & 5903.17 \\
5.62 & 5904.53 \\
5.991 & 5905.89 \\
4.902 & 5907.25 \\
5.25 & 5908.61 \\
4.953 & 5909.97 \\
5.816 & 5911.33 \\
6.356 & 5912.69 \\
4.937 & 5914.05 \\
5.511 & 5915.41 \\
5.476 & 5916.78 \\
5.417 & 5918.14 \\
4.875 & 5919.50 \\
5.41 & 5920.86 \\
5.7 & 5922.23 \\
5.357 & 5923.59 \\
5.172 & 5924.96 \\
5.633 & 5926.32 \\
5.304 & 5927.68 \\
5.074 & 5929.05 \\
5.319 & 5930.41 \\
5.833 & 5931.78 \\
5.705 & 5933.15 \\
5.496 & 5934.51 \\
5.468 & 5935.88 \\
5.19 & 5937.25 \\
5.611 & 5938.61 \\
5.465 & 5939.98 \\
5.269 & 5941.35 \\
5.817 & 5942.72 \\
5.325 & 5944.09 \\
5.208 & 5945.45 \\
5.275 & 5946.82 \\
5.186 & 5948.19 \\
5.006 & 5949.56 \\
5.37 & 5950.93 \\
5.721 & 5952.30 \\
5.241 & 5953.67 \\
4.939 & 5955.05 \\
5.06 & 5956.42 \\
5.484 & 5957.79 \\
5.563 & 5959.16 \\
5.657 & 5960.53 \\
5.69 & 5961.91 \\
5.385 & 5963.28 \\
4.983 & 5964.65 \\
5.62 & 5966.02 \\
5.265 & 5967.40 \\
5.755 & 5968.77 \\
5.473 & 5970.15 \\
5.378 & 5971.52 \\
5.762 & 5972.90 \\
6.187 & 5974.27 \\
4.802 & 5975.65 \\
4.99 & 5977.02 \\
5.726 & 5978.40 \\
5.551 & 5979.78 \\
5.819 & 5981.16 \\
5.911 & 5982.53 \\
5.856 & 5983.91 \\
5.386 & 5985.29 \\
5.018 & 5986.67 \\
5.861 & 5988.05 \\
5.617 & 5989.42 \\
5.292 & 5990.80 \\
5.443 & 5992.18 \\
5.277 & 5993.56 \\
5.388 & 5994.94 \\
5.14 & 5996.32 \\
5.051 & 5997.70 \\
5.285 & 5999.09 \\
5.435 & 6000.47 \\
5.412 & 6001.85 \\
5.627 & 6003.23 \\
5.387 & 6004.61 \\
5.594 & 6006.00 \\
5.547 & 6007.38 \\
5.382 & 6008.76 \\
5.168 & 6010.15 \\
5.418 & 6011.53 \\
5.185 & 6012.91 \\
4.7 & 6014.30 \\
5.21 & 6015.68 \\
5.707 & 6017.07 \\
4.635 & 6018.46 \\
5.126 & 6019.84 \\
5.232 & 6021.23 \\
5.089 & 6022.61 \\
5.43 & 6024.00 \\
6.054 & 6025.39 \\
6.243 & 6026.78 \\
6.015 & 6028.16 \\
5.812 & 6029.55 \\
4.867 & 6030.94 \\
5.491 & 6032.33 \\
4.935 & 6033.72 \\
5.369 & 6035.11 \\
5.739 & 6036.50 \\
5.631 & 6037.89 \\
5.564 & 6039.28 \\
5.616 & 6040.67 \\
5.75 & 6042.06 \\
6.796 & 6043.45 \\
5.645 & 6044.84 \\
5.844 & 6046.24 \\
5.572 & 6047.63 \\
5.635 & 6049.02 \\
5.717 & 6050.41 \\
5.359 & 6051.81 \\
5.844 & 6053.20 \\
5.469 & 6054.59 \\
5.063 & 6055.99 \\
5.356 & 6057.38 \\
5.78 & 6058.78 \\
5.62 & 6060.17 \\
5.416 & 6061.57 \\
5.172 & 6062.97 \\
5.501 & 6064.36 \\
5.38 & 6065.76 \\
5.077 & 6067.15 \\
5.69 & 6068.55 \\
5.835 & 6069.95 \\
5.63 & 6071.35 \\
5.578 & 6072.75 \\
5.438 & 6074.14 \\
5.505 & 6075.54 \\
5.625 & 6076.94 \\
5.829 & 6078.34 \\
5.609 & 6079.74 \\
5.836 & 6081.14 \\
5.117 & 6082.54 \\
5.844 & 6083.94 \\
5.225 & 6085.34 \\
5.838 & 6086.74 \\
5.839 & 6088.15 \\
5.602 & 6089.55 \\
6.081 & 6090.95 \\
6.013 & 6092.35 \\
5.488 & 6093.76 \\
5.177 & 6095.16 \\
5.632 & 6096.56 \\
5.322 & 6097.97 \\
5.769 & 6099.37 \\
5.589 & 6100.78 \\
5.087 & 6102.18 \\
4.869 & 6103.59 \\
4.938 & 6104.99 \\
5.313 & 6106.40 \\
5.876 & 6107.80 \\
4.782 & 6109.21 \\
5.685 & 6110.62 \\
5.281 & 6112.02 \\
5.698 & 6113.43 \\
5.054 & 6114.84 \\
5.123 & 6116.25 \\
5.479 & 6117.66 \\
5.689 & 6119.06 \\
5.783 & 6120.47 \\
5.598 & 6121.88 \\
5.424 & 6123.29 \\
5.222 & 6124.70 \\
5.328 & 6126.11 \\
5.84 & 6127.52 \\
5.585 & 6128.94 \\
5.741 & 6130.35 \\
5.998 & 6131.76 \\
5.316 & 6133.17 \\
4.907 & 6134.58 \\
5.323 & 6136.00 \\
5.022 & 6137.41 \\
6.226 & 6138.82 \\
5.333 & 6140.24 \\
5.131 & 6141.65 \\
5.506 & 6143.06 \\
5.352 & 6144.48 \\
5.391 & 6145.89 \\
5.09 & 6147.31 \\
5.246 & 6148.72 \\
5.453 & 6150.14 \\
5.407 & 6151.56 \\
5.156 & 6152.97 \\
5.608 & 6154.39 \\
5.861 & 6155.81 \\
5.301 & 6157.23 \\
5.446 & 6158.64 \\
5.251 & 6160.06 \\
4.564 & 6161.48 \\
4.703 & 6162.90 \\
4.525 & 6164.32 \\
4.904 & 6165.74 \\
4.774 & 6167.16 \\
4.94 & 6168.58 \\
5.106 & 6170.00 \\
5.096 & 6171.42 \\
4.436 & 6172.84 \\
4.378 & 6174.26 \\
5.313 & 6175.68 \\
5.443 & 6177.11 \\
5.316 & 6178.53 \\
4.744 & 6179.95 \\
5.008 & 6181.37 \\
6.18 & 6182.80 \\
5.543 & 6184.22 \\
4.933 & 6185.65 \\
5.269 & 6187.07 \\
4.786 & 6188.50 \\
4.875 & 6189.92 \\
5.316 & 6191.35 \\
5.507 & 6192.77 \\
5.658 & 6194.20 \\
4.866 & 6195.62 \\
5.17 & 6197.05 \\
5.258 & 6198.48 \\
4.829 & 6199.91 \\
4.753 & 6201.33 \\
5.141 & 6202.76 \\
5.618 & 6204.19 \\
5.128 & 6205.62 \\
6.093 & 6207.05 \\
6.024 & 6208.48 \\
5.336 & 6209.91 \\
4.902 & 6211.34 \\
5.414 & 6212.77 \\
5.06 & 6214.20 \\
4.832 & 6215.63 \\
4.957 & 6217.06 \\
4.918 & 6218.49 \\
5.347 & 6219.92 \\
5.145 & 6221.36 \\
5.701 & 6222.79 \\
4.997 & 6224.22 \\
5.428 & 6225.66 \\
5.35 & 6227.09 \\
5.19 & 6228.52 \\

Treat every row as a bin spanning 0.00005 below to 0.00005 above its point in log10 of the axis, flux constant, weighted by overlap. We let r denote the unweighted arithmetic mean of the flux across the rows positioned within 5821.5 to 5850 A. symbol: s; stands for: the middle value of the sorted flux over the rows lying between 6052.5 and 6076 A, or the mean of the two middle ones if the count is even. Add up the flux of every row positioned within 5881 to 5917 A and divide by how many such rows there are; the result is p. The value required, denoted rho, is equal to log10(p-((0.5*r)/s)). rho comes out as 0.652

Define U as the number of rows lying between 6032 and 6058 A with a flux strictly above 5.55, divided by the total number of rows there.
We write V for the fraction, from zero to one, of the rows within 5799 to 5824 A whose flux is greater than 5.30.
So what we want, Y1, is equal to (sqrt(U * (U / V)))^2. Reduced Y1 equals 0.42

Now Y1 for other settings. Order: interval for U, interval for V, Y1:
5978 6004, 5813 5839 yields 0.19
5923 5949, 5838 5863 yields 0.09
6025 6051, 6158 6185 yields 1.97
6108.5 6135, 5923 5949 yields 0.36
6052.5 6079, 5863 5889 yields 0.36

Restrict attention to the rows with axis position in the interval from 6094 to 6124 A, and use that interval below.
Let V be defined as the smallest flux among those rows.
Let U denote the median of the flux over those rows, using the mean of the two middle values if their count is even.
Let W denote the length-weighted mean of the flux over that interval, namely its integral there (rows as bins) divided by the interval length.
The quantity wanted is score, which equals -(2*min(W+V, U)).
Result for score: -10.8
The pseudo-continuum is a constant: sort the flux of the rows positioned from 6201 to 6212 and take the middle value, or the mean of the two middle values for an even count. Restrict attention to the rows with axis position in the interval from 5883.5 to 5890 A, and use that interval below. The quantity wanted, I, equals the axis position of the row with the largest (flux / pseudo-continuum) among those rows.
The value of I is 5888.23 A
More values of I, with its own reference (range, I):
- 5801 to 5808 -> 5804.77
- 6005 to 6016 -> 6006.00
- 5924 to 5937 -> 5931.78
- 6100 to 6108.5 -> 6107.80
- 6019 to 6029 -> 6026.78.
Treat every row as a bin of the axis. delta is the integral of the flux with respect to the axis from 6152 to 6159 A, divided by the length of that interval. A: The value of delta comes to 5.48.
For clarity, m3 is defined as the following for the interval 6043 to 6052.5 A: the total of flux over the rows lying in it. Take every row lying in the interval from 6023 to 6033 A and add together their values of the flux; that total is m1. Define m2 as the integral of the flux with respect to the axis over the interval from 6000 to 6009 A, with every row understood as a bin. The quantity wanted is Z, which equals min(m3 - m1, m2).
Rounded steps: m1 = 39.9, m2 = 49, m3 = 40.6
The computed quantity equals 0.7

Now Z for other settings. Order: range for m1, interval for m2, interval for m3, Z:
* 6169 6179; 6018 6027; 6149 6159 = 3.1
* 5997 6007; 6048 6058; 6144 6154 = -0.7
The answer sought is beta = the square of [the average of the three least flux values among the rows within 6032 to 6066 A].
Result 25.6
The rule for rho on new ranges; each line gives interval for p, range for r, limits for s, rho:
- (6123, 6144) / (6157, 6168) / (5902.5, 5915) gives 0.698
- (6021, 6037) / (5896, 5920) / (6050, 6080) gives 0.703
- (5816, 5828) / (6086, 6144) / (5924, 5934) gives 0.732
